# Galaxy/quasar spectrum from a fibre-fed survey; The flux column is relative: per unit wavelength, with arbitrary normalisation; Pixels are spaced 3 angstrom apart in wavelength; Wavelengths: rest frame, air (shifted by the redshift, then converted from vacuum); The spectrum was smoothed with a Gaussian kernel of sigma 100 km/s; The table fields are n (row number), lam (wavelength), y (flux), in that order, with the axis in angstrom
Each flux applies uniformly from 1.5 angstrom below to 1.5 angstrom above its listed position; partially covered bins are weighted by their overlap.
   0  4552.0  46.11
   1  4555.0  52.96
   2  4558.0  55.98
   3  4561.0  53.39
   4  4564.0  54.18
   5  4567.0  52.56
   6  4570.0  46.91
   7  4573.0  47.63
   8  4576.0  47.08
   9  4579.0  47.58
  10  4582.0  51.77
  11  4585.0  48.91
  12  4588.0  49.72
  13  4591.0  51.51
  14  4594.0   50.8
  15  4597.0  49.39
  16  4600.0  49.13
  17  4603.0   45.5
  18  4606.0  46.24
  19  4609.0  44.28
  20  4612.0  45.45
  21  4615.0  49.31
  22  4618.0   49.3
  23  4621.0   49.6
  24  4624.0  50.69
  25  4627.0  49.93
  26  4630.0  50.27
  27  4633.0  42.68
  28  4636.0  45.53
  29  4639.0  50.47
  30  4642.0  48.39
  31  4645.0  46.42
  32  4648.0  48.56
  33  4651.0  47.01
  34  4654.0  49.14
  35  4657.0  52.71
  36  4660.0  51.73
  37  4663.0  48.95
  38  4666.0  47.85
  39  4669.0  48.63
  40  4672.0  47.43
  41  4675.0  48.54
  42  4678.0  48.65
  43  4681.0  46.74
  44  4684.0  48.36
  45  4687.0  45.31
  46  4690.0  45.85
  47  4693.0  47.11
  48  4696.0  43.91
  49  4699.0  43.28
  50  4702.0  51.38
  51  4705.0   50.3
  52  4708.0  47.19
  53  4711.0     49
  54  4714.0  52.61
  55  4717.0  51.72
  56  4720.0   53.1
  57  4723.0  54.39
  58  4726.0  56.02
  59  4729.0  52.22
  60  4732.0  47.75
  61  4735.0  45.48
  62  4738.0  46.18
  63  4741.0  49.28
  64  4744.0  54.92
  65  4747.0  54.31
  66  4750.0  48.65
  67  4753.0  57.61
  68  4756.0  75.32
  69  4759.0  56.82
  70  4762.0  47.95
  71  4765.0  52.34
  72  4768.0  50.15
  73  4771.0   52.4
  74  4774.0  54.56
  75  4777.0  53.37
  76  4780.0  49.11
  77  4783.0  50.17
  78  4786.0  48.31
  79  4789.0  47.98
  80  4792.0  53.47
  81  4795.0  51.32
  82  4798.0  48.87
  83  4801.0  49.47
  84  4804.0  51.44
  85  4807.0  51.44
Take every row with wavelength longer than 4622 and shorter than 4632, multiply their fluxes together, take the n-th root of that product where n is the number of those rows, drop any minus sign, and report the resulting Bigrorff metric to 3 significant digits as 50.3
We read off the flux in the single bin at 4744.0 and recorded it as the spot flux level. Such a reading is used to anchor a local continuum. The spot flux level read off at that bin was 54.92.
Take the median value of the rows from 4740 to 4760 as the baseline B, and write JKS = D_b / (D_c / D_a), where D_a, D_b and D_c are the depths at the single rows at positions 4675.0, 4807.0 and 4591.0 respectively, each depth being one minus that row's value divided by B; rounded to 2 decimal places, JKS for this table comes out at 0.12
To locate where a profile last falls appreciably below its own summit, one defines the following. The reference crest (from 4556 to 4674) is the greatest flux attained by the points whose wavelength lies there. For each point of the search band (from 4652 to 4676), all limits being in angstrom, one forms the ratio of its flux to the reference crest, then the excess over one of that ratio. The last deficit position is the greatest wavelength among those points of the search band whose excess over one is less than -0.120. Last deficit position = 4675.0 angstrom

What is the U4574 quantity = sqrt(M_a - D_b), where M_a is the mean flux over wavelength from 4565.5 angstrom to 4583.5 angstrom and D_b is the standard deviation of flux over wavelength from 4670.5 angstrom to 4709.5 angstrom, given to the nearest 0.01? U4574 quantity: 6.83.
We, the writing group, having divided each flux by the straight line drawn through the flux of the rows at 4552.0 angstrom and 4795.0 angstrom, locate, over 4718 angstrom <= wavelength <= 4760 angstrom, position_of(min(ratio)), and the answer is 4735.0 angstrom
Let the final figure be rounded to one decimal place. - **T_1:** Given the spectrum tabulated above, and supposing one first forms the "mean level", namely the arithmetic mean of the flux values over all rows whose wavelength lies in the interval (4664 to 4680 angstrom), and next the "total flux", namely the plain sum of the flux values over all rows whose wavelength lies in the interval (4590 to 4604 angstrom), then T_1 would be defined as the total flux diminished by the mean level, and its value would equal 198.1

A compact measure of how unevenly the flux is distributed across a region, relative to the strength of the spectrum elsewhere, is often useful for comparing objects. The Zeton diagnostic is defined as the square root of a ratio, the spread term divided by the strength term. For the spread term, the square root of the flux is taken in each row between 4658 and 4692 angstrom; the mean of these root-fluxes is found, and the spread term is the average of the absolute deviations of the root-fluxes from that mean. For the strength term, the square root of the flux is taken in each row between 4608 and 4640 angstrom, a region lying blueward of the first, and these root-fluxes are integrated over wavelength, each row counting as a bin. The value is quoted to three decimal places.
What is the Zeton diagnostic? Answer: 0.020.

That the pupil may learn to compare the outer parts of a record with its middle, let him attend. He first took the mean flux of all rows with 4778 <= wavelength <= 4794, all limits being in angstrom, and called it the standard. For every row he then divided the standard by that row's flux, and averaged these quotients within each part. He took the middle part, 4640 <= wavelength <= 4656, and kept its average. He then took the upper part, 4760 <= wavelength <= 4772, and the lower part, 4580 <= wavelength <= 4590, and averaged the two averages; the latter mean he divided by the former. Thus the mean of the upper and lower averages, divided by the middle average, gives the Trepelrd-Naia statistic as 0.95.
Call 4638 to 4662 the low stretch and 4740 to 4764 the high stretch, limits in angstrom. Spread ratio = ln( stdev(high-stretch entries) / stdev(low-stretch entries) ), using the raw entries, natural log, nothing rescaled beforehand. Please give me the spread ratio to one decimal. 1.4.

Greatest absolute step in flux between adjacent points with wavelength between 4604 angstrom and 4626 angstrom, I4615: 3.9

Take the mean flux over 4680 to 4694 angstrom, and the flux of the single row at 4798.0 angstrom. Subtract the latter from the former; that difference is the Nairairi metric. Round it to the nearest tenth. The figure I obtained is -2.2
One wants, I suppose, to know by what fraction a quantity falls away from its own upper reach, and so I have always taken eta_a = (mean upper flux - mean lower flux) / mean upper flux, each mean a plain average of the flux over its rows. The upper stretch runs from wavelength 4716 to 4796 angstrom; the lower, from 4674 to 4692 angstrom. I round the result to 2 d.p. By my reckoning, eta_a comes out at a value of 0.10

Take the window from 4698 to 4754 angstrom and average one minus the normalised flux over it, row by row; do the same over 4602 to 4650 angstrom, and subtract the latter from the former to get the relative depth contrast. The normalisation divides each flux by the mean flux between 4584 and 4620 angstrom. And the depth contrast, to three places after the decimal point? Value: -0.065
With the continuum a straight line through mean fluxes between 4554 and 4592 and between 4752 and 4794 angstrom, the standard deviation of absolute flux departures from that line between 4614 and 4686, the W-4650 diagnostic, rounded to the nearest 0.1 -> 2.0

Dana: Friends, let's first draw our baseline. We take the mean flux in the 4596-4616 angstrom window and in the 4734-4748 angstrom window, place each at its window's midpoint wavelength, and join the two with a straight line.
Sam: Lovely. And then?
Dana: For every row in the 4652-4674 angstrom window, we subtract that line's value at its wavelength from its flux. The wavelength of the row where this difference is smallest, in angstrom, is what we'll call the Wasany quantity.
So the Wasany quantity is 4672.0 angstrom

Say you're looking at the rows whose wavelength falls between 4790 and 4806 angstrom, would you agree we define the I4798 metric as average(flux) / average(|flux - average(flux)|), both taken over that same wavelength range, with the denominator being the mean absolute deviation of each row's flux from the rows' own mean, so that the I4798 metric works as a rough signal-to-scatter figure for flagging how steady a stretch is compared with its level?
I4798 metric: 36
